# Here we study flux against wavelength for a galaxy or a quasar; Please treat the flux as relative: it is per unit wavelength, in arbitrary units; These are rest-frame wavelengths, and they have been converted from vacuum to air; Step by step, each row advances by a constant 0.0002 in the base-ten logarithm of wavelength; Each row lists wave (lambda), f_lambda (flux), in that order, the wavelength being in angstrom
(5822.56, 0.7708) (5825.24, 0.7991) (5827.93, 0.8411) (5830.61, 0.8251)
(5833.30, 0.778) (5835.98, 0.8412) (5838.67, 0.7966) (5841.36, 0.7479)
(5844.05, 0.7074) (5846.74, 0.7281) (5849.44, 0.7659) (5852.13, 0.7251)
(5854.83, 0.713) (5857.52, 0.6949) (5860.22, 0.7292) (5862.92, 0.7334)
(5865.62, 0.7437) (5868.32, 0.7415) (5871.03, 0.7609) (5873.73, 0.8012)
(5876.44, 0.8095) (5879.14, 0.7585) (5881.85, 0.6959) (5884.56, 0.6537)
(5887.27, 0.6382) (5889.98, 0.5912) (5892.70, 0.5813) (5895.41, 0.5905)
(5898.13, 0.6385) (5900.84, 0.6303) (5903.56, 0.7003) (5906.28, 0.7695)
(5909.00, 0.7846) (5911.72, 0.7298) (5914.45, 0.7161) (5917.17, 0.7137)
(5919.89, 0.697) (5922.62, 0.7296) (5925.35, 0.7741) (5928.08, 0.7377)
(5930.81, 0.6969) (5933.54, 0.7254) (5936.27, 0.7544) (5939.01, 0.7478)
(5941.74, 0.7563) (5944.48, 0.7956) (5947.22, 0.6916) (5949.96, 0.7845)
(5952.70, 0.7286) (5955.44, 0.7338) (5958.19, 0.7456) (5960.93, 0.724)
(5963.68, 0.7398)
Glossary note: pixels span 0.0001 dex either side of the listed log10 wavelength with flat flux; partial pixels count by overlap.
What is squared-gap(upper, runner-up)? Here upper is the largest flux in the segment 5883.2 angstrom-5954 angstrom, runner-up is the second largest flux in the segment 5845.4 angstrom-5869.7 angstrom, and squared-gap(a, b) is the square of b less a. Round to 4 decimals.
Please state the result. 0.0027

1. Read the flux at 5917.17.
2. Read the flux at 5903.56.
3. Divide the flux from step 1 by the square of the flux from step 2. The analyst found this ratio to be 1.46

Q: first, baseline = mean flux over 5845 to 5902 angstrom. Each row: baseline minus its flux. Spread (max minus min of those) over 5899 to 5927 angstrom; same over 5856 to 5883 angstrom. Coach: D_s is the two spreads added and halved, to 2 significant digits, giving 0.13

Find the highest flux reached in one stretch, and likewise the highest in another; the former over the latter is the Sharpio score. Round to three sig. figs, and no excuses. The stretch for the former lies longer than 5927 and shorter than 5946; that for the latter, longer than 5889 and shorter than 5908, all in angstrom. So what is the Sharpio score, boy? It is 1.03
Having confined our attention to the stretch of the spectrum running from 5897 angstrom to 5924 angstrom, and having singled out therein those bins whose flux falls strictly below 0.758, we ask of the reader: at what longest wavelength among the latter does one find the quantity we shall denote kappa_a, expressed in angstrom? 5922.62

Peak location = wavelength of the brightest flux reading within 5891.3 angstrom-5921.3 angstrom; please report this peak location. 5909.00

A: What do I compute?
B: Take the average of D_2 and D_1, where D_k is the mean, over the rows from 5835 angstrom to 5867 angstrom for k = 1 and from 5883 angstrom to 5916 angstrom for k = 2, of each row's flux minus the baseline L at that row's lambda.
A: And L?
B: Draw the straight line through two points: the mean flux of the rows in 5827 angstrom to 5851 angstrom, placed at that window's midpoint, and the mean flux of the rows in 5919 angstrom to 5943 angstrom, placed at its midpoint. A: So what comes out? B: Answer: -0.057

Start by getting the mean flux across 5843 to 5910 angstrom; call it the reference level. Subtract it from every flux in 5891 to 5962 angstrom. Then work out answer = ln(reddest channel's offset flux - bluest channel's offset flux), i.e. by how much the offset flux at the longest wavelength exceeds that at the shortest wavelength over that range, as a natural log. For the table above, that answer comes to -1.95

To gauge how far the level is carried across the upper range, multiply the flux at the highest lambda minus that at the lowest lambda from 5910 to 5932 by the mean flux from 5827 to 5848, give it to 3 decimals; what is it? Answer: -0.026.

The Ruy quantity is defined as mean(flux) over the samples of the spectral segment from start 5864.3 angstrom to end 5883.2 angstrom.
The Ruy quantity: 0.759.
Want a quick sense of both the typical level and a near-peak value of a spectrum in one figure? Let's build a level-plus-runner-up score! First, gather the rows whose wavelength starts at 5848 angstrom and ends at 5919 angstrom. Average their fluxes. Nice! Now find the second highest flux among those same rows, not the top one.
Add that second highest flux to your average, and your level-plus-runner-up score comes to 1.51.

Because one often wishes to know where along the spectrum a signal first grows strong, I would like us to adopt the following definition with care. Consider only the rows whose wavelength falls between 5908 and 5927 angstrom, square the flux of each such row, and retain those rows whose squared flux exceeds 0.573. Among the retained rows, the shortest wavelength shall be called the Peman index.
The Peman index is 5909.00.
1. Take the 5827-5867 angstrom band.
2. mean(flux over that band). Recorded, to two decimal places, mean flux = 0.76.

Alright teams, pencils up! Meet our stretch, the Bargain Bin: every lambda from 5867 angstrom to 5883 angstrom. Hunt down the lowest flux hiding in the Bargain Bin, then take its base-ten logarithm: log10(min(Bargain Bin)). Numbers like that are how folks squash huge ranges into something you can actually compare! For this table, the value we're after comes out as -0.157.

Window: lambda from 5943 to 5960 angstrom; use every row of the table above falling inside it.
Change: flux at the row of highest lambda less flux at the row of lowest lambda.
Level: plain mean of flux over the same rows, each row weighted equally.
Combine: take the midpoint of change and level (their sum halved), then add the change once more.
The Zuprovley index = 0.30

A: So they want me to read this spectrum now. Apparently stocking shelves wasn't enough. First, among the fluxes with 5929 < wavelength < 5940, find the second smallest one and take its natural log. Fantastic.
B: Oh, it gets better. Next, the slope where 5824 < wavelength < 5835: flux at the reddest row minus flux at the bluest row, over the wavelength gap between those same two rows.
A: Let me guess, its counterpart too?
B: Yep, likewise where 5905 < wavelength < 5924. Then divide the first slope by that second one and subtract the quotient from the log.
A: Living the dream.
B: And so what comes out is -1.4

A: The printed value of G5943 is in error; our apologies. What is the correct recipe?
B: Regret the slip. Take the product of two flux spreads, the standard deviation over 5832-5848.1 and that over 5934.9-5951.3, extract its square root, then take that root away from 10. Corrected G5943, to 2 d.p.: 9.96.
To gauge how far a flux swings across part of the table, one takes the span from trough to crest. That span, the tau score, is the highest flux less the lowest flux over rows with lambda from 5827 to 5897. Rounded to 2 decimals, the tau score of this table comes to 0.26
